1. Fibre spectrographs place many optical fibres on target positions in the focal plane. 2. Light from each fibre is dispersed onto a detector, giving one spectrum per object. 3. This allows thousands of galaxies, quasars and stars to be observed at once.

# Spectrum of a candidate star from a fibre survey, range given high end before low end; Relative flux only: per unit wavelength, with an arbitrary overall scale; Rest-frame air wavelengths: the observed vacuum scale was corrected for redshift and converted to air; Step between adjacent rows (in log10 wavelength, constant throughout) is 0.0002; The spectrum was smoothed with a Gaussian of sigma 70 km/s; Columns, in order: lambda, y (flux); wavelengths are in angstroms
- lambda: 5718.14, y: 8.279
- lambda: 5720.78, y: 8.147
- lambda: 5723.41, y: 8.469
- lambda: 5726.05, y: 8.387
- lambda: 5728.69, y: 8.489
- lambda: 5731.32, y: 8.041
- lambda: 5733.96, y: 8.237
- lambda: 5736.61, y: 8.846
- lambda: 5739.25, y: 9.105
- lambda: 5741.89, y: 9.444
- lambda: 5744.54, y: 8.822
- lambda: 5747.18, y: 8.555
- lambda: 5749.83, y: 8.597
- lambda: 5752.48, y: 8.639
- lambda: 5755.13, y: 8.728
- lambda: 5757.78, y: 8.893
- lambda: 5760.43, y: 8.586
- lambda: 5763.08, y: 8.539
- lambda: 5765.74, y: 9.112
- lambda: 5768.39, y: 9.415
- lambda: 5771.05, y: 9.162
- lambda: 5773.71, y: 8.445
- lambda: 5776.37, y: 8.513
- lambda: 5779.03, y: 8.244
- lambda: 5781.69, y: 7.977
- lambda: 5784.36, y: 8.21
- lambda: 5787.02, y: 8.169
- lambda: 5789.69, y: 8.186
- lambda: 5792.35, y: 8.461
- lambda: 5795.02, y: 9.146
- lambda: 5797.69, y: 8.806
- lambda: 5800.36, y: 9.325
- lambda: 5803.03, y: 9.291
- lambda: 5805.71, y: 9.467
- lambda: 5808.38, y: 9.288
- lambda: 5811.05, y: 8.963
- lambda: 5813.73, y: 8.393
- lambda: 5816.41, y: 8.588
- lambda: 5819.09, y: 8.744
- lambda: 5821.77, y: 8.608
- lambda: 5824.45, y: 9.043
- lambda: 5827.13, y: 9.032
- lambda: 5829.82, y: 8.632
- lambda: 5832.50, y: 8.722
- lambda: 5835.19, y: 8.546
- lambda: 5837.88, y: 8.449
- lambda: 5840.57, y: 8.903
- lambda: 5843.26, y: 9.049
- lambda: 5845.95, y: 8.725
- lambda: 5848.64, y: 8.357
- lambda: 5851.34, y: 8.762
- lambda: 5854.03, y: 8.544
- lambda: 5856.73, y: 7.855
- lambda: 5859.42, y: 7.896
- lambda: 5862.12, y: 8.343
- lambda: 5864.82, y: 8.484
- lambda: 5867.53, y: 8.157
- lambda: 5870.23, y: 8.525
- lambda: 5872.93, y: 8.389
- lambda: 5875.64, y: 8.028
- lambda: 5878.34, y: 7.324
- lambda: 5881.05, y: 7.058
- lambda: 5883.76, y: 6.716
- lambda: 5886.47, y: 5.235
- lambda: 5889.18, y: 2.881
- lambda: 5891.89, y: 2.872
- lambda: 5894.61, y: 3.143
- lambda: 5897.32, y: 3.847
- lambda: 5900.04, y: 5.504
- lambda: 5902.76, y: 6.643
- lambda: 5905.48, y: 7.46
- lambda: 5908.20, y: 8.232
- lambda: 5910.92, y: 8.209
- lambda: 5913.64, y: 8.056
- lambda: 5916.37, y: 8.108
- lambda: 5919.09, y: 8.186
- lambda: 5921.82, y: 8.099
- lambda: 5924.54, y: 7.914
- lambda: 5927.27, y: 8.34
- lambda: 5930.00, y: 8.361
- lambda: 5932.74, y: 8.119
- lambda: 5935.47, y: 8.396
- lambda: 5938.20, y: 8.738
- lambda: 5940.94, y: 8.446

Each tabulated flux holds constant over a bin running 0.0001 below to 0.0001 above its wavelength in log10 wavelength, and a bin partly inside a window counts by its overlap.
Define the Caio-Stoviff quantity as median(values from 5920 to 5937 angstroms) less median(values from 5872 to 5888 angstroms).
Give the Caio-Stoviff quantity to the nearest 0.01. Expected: 1.04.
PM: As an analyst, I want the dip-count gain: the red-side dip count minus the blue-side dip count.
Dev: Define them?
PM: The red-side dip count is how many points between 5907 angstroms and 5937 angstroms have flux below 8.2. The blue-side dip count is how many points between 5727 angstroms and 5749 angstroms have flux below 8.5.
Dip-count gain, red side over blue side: 3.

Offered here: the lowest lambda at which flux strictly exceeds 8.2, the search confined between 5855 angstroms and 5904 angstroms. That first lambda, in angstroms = 5862.12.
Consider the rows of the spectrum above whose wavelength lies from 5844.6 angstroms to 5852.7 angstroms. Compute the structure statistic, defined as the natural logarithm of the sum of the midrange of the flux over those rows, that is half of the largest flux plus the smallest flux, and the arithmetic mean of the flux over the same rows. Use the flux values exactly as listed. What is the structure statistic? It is 2.84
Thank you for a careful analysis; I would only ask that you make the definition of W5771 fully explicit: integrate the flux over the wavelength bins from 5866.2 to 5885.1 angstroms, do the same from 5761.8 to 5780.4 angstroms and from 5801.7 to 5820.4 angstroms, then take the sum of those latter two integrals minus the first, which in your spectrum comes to 184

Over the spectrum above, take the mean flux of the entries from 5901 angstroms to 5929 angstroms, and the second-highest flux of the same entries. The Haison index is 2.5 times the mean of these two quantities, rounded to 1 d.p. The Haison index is 20.2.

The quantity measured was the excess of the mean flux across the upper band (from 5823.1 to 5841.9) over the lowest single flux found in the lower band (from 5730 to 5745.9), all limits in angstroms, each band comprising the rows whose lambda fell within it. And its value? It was 0.72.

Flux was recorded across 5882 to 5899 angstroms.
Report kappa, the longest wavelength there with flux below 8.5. 5897.32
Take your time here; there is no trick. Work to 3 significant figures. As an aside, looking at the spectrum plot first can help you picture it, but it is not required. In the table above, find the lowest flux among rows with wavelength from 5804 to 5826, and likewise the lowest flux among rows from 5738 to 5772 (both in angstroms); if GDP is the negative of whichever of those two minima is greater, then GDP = -8.54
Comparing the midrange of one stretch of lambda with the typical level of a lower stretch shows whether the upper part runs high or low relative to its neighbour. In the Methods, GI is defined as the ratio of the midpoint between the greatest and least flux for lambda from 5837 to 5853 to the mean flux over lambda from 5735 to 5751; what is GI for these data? 0.98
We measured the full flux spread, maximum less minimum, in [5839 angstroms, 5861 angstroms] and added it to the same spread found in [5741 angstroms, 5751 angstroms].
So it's 2.1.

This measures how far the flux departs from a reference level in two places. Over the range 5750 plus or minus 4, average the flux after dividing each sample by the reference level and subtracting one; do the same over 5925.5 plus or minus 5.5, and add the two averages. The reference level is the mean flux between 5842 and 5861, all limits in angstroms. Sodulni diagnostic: -0.016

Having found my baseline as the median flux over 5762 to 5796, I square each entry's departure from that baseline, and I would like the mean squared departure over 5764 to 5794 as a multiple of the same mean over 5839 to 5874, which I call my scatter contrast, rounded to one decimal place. 1.8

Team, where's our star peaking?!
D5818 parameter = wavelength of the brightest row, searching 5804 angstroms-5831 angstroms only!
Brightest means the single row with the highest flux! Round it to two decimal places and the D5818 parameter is 5805.71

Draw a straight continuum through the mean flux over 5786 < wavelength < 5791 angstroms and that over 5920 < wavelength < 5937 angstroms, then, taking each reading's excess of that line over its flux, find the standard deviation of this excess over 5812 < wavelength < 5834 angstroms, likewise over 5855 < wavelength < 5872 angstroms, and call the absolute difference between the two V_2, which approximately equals 0.1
